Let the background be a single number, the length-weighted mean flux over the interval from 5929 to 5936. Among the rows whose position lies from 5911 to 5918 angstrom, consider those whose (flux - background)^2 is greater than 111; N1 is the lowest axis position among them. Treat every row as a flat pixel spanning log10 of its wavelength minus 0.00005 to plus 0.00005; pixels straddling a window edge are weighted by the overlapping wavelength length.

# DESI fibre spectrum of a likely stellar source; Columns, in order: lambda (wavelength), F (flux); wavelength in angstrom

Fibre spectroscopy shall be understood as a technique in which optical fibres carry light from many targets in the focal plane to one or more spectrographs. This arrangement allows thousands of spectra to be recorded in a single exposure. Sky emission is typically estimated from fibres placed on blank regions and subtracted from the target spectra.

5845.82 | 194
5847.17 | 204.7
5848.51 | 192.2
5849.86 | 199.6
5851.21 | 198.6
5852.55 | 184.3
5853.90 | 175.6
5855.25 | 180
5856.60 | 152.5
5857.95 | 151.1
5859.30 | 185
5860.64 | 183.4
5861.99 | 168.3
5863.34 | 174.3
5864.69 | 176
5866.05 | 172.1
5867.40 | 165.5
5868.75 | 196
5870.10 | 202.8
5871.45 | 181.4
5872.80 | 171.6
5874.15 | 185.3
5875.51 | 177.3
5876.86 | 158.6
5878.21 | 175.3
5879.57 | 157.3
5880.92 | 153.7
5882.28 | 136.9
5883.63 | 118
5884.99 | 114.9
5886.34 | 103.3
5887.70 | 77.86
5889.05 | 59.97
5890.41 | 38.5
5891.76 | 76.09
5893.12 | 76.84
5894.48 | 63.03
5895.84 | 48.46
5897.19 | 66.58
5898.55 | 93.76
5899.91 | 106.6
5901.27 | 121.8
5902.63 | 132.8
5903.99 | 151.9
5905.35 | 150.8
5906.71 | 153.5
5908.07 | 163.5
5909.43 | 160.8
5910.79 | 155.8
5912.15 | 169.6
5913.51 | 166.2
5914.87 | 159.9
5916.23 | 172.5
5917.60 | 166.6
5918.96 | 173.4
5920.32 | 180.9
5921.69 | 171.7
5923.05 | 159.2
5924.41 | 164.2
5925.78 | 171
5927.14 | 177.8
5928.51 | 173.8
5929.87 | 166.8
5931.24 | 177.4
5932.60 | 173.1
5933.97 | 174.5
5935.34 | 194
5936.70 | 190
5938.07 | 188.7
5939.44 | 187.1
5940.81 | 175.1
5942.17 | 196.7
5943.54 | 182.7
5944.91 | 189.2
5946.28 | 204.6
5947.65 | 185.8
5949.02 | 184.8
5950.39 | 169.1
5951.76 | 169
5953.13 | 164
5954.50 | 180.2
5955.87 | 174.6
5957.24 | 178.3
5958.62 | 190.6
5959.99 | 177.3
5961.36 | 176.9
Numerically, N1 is 5913.51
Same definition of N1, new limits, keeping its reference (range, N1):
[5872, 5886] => 5876.86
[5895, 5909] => 5895.84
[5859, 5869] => 5867.40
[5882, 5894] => 5882.28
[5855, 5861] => 5856.60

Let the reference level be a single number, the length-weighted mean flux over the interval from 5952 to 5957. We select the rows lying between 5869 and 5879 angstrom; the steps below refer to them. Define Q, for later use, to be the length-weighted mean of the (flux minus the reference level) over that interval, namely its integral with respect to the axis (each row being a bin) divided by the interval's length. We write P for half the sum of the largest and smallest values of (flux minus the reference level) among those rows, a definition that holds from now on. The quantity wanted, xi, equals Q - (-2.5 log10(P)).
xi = 8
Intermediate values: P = 7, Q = 6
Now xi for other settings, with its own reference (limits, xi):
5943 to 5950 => 19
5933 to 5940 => 16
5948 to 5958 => 2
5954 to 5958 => 6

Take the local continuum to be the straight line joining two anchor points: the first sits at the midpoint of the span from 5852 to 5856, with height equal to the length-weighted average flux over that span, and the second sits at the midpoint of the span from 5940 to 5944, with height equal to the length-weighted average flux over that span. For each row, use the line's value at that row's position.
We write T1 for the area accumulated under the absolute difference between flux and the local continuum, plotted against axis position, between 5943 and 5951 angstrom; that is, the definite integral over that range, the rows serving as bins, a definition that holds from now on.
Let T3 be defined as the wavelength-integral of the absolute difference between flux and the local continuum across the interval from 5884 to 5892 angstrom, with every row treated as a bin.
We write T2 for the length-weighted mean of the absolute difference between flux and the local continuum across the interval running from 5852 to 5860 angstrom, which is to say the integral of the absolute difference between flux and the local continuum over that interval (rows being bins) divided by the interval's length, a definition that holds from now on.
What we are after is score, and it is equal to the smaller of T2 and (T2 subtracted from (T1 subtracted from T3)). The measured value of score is 12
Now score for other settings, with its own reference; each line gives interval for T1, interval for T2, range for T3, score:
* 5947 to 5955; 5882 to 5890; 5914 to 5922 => -65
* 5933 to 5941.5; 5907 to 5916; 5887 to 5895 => 20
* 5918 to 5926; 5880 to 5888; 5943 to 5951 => -114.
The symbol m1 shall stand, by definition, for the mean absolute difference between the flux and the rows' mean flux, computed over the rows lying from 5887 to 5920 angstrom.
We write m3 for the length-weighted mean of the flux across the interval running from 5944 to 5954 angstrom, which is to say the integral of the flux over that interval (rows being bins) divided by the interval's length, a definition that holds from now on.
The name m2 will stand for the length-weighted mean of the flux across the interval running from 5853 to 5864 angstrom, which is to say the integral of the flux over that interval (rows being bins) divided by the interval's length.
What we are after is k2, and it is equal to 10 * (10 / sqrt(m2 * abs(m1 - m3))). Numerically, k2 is 0.65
